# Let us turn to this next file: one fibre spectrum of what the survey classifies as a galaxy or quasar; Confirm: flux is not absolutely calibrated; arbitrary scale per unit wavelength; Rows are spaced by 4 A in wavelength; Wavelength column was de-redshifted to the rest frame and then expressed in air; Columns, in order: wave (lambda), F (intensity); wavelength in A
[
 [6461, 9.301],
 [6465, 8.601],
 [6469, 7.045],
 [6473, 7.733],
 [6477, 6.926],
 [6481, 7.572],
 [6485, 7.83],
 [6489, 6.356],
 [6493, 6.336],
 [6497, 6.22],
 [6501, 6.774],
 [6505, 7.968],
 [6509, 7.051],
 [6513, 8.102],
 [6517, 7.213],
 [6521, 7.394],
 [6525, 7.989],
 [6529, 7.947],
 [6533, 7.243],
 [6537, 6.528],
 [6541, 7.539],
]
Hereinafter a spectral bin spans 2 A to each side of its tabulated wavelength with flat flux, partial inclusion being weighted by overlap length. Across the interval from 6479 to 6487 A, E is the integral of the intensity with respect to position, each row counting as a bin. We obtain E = 62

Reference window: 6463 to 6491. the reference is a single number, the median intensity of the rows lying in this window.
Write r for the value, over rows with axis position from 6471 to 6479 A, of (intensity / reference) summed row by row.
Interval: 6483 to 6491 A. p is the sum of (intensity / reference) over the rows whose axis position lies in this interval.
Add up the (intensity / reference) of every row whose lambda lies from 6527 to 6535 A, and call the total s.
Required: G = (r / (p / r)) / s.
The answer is 1.00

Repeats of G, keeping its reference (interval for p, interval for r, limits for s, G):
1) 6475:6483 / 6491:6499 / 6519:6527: 0.71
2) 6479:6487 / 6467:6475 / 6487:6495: 1.12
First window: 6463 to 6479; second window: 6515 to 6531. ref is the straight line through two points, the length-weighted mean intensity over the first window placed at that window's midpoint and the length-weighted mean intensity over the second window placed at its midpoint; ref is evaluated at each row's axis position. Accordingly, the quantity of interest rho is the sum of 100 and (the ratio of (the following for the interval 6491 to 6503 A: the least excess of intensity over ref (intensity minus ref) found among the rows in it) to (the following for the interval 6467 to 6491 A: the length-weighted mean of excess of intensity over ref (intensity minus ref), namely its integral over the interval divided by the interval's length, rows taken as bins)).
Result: 104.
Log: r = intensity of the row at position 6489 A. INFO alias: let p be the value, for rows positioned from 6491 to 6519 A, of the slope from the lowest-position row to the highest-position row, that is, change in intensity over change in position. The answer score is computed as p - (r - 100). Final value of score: 93.68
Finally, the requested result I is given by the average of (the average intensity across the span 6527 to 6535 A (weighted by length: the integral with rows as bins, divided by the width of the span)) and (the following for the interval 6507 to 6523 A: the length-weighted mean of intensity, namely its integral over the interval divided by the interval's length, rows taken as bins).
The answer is 7.52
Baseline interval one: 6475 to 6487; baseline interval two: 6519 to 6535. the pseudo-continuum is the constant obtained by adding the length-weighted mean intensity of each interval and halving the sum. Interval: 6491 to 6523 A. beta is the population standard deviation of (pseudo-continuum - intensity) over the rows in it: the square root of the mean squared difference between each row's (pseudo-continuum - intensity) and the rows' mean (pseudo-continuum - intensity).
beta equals 0.64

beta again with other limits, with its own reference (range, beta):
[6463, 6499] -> 0.77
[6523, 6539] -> 0.60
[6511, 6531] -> 0.36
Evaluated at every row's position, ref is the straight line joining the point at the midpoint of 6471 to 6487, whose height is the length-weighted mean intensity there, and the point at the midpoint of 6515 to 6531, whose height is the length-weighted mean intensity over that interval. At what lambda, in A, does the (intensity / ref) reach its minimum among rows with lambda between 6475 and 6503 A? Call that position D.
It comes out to 6497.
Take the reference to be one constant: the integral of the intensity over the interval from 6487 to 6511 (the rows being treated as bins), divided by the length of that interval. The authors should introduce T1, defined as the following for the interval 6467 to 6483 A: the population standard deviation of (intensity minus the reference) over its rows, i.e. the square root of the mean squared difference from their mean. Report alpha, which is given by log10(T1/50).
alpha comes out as -2.17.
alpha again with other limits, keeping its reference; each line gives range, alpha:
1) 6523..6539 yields -1.92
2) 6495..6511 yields -1.90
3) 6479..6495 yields -1.86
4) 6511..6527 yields -2.12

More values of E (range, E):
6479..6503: 164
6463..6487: 183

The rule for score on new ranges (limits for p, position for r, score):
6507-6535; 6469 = 92.96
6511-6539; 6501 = 93.16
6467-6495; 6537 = 93.44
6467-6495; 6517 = 92.76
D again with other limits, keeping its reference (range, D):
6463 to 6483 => 6477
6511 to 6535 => 6533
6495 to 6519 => 6497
